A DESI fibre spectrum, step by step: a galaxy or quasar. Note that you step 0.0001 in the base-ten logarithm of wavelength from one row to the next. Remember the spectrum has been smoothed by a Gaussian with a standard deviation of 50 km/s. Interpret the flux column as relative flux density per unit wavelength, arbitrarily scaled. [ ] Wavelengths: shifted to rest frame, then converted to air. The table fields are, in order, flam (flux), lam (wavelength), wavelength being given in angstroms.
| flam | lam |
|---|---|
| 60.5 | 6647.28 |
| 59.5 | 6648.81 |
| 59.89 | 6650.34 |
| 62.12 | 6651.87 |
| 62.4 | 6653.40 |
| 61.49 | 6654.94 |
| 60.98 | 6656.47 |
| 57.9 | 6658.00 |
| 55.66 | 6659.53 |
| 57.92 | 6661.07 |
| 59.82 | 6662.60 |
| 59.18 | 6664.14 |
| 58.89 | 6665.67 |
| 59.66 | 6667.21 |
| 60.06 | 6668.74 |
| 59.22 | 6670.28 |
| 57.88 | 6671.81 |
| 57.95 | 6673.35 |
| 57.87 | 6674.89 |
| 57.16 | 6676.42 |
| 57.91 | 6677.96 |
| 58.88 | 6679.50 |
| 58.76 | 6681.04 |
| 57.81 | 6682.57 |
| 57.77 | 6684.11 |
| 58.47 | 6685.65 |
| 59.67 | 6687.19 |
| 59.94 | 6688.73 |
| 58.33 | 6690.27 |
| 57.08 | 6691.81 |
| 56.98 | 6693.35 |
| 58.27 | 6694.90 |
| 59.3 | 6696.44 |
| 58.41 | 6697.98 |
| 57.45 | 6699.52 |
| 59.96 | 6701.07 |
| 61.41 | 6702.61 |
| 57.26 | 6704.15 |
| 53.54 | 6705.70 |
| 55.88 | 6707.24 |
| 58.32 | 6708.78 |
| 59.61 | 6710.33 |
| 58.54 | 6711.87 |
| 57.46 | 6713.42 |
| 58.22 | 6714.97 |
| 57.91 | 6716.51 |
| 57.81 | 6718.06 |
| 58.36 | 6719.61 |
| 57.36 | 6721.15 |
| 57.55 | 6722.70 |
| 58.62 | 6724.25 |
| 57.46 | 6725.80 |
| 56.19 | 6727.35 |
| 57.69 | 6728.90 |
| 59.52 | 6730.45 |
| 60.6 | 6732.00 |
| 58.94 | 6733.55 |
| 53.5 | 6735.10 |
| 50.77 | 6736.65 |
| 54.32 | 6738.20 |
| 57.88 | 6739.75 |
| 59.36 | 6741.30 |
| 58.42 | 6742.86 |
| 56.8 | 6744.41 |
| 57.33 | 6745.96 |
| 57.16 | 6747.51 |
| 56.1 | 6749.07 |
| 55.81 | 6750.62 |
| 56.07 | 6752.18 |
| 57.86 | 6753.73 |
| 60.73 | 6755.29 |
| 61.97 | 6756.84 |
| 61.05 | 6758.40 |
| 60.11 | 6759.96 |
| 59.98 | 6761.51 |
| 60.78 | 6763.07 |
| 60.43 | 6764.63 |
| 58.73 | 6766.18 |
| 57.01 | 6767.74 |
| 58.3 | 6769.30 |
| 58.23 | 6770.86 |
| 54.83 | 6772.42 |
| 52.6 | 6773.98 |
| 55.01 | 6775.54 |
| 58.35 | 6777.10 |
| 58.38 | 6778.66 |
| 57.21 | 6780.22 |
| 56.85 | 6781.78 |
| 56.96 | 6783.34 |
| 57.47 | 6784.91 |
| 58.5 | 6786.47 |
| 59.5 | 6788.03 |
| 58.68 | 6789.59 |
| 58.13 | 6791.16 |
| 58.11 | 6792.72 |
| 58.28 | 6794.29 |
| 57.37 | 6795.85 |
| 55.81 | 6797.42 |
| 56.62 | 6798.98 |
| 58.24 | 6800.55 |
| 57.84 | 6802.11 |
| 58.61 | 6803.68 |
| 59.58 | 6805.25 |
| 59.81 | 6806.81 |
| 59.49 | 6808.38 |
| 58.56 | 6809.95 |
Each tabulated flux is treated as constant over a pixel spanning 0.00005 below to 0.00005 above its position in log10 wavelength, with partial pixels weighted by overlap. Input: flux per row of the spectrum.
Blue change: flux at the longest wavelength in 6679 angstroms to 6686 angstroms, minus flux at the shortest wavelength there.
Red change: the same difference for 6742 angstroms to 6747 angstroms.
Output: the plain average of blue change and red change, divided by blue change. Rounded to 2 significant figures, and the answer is 1.8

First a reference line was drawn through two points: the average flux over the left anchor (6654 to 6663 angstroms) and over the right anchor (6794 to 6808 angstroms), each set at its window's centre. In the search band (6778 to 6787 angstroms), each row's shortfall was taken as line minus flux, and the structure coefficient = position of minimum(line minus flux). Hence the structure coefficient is 6786.47 angstroms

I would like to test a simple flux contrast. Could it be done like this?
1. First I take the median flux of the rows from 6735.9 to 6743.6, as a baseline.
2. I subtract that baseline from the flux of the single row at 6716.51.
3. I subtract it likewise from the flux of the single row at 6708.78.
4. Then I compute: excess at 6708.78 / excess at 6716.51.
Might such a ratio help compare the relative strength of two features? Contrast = 15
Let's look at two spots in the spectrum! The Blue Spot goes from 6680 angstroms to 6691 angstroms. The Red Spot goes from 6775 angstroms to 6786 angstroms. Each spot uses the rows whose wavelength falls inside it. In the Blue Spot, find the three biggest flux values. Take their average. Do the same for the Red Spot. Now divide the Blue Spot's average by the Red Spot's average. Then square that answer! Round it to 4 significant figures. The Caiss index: 1.048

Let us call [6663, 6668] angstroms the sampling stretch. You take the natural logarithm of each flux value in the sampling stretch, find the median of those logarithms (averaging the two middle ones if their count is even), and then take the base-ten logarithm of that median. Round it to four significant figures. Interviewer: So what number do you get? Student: 0.6107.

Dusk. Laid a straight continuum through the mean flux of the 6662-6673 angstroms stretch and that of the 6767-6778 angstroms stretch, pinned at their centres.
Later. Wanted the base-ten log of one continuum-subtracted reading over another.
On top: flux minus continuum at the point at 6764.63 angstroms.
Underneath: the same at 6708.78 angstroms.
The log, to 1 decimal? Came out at 1.2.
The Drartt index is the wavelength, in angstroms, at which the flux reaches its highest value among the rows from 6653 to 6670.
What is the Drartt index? 6653.40 angstroms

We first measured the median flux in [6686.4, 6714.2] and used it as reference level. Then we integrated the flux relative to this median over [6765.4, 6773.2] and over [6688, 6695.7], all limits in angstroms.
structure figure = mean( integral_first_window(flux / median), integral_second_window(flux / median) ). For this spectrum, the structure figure 7.67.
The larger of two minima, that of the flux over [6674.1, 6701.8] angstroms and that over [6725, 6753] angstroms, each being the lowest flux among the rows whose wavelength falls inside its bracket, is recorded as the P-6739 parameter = 57.0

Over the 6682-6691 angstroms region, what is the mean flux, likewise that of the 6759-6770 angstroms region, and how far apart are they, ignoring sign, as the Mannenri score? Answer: 0.7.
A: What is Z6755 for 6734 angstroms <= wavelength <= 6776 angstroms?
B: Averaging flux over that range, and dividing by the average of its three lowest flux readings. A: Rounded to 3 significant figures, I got 1.10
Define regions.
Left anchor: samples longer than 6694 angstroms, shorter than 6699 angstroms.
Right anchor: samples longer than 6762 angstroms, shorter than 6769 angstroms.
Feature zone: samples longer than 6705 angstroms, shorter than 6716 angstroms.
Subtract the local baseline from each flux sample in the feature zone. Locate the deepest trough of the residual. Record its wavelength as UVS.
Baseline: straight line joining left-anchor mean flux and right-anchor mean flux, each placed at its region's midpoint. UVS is 6705.70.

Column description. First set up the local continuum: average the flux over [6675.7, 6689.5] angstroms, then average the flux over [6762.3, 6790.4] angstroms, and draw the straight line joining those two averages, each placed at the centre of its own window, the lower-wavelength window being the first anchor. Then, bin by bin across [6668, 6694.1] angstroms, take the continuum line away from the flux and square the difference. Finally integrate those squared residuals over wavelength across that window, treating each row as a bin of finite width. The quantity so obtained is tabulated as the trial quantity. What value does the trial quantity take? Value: 23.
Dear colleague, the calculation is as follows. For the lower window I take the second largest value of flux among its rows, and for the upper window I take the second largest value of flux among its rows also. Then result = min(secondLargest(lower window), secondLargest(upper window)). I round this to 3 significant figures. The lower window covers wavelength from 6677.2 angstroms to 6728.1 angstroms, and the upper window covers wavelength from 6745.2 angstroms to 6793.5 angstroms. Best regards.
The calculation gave 60.0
